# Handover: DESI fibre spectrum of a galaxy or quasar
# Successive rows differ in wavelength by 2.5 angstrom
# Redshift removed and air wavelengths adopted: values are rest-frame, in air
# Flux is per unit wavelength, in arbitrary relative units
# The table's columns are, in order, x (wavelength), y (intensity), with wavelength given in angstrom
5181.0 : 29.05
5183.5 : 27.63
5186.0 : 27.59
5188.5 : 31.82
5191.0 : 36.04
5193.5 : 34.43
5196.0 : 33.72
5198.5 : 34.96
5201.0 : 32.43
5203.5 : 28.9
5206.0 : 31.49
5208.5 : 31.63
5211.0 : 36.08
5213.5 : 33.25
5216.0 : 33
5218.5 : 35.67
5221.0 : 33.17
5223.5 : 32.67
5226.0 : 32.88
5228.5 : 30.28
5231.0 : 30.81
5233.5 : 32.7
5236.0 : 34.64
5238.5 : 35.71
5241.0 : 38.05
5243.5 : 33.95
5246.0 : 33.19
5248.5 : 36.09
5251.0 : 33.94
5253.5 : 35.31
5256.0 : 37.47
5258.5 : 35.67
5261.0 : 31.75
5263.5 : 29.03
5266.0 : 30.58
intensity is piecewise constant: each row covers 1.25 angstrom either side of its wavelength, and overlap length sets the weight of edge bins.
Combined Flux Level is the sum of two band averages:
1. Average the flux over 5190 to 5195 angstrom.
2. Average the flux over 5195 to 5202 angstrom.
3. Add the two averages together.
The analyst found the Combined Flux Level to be 68.9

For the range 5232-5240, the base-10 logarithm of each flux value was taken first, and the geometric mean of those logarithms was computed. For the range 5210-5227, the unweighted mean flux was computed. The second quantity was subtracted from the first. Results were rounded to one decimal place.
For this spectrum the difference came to -32.3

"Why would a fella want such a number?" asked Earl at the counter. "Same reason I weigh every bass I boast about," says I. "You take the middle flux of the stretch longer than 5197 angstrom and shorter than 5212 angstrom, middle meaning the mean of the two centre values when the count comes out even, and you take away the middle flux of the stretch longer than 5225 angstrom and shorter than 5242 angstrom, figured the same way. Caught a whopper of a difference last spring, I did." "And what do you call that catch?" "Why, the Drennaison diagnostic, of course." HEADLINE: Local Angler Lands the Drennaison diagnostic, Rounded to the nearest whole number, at -1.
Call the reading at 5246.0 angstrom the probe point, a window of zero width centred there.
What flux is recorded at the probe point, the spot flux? 33.19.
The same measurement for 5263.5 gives 29.03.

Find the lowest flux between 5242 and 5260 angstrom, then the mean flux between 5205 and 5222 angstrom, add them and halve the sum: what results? 33.3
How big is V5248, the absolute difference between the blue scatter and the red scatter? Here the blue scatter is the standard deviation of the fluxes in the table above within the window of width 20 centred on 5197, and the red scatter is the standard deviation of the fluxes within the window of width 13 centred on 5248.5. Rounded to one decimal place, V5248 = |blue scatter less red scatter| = 1.1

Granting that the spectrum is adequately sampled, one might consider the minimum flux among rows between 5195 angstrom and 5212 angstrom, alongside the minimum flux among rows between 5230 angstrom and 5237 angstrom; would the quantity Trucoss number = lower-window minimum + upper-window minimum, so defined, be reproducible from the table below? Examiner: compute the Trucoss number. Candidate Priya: 59.7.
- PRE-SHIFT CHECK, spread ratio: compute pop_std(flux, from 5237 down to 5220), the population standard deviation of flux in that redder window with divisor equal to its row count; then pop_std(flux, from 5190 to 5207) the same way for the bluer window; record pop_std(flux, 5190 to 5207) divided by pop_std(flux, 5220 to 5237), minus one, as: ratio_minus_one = 0.6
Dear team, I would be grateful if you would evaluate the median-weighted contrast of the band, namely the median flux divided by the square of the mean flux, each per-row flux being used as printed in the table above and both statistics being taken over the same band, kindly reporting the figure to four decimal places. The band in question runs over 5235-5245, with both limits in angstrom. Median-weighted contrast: 0.0278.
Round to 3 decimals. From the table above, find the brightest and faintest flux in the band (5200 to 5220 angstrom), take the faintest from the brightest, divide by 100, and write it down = 0.072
